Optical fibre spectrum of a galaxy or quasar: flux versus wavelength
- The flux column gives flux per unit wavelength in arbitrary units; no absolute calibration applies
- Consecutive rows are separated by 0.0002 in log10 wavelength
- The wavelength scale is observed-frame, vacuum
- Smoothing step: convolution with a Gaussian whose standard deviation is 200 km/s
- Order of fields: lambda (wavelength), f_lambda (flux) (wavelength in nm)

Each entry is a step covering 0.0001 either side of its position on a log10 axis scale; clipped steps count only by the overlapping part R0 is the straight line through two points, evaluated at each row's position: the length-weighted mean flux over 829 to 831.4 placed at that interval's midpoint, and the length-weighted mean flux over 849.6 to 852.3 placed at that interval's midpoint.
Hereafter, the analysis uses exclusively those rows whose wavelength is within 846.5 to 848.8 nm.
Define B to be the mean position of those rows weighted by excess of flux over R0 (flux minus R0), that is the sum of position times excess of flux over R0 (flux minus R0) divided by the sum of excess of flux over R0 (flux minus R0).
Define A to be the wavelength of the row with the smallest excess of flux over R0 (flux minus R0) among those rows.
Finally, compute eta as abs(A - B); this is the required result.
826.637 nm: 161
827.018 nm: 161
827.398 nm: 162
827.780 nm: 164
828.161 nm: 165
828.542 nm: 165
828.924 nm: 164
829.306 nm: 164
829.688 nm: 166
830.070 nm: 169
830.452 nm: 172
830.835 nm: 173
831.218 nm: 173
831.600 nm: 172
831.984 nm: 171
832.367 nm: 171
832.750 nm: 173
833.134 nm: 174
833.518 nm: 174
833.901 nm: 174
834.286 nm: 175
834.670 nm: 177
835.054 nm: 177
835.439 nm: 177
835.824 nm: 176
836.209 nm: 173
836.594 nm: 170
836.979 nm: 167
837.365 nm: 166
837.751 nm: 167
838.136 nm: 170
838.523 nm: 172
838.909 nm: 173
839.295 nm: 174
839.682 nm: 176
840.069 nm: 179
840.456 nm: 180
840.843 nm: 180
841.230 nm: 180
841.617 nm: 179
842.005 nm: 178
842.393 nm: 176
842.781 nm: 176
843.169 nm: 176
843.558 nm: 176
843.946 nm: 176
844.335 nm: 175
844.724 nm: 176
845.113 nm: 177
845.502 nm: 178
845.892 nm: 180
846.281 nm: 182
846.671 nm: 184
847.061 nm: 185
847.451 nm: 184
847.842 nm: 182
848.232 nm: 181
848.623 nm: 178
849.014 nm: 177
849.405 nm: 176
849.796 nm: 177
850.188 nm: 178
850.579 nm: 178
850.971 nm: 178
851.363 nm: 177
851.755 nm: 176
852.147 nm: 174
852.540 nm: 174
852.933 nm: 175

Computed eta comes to 1.22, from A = 848.623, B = 847.41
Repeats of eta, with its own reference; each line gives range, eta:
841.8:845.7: 0.76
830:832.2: 1.03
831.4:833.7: 0.40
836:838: 0.04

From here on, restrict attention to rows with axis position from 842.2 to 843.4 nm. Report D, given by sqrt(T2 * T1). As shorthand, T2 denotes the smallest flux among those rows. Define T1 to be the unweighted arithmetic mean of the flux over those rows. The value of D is 176.0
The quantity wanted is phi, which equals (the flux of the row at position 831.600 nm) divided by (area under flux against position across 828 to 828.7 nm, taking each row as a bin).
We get 1.488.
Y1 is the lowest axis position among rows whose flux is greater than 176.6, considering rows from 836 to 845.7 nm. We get 840.069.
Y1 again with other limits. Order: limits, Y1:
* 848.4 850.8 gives 848.623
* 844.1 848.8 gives 845.113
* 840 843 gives 840.069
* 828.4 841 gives 834.670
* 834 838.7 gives 834.670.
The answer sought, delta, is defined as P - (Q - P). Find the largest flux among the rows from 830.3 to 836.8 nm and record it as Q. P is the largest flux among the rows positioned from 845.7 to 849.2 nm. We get 193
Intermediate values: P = 185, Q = 177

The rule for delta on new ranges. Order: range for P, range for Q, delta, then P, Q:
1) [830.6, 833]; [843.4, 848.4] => 161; 173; 185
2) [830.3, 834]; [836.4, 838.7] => 176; 174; 172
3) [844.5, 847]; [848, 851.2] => 187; 184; 181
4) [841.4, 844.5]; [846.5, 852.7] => 173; 179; 185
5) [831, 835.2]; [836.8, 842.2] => 174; 177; 180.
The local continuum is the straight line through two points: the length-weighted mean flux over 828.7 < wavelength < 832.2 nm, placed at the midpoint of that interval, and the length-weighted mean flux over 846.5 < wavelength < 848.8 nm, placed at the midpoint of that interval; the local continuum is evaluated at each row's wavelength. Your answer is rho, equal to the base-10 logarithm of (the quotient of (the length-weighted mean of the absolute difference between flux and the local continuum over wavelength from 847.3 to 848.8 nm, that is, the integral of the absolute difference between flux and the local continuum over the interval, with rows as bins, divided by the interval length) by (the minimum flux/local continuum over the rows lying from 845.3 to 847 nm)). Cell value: 0.36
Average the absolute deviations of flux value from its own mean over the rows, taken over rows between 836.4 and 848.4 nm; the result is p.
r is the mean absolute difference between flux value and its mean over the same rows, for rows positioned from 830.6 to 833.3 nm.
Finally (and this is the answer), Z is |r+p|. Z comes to 4.80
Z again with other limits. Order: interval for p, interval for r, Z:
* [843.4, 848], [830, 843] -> 6.25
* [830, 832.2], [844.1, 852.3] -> 3.68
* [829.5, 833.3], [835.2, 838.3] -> 5.16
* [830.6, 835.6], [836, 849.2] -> 5.30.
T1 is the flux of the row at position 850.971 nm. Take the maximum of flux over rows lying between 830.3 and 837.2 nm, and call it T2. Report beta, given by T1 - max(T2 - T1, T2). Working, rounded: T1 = 178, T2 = 177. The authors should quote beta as 1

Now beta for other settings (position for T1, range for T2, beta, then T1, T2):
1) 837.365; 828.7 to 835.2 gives -11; 166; 177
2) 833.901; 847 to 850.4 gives -11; 174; 185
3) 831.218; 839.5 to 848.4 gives -12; 173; 185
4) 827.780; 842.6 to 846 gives -16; 164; 180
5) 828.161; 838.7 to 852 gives -20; 165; 185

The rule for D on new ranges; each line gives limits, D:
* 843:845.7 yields 175.6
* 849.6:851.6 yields 177.3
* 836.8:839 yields 167.6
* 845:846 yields 177.7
